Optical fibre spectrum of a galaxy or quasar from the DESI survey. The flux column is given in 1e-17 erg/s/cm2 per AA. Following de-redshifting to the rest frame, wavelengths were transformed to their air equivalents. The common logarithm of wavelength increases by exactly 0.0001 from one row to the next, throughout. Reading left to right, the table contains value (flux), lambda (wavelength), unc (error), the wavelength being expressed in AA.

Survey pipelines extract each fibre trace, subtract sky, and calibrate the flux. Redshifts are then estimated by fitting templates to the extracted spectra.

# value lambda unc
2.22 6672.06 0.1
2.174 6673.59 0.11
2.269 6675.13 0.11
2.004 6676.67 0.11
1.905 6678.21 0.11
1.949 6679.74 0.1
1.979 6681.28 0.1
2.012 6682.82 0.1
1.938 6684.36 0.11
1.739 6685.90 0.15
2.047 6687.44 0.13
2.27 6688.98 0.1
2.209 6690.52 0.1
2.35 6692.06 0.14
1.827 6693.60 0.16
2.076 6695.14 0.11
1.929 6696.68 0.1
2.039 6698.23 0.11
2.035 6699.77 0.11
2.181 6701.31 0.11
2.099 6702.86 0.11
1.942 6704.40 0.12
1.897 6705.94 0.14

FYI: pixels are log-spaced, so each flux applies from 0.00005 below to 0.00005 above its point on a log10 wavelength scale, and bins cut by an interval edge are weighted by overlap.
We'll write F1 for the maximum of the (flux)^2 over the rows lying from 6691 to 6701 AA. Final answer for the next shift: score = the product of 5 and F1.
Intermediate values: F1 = 5.5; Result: 28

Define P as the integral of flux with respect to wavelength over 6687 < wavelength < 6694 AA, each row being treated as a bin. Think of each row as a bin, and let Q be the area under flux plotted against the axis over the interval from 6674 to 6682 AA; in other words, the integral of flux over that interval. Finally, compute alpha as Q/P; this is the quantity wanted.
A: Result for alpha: 1.07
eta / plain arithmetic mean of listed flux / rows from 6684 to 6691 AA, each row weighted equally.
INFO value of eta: 2.04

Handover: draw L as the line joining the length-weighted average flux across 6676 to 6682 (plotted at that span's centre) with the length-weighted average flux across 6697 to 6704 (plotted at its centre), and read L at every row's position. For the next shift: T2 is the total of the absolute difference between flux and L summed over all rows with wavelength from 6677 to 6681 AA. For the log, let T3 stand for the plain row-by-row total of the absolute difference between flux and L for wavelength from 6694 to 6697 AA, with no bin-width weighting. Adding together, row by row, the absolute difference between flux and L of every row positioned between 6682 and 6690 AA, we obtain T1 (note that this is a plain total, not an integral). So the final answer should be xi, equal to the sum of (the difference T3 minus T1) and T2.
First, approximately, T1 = 0.64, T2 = 0.06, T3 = 0.155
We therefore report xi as -0.42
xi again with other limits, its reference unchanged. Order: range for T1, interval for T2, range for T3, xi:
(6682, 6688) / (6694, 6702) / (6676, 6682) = 0.06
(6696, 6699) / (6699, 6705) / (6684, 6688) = 0.51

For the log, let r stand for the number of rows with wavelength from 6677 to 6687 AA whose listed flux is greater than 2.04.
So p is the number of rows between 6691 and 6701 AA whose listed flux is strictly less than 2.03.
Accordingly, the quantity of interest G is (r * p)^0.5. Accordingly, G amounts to 0.0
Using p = 2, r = 0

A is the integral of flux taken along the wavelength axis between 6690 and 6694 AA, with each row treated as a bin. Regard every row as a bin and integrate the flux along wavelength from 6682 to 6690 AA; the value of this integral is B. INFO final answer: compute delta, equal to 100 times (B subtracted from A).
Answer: -744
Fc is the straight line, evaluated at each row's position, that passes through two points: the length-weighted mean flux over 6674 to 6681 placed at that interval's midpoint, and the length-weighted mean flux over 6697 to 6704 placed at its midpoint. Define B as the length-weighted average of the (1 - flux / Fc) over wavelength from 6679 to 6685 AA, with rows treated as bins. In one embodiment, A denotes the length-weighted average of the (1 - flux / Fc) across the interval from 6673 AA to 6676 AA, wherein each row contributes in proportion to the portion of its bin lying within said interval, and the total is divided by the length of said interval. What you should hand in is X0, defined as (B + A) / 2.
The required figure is -0.029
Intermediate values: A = -0.092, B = 0.03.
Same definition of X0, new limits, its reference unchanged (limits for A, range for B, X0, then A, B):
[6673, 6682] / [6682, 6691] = 0.002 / -0.005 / 0.01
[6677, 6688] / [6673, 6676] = -0.021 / 0.050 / -0.09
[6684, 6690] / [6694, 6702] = 0.015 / 0.018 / 0.01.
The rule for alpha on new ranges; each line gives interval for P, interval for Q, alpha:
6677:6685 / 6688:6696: 1.09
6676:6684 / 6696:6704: 1.04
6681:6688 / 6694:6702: 1.20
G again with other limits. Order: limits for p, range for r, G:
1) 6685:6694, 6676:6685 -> 0.0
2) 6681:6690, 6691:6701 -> 2.8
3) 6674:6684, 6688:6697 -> 4.5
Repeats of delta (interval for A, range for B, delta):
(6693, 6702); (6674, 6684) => -206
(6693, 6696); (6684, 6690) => -619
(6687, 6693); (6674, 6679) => 298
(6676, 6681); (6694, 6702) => -655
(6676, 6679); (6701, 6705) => -239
